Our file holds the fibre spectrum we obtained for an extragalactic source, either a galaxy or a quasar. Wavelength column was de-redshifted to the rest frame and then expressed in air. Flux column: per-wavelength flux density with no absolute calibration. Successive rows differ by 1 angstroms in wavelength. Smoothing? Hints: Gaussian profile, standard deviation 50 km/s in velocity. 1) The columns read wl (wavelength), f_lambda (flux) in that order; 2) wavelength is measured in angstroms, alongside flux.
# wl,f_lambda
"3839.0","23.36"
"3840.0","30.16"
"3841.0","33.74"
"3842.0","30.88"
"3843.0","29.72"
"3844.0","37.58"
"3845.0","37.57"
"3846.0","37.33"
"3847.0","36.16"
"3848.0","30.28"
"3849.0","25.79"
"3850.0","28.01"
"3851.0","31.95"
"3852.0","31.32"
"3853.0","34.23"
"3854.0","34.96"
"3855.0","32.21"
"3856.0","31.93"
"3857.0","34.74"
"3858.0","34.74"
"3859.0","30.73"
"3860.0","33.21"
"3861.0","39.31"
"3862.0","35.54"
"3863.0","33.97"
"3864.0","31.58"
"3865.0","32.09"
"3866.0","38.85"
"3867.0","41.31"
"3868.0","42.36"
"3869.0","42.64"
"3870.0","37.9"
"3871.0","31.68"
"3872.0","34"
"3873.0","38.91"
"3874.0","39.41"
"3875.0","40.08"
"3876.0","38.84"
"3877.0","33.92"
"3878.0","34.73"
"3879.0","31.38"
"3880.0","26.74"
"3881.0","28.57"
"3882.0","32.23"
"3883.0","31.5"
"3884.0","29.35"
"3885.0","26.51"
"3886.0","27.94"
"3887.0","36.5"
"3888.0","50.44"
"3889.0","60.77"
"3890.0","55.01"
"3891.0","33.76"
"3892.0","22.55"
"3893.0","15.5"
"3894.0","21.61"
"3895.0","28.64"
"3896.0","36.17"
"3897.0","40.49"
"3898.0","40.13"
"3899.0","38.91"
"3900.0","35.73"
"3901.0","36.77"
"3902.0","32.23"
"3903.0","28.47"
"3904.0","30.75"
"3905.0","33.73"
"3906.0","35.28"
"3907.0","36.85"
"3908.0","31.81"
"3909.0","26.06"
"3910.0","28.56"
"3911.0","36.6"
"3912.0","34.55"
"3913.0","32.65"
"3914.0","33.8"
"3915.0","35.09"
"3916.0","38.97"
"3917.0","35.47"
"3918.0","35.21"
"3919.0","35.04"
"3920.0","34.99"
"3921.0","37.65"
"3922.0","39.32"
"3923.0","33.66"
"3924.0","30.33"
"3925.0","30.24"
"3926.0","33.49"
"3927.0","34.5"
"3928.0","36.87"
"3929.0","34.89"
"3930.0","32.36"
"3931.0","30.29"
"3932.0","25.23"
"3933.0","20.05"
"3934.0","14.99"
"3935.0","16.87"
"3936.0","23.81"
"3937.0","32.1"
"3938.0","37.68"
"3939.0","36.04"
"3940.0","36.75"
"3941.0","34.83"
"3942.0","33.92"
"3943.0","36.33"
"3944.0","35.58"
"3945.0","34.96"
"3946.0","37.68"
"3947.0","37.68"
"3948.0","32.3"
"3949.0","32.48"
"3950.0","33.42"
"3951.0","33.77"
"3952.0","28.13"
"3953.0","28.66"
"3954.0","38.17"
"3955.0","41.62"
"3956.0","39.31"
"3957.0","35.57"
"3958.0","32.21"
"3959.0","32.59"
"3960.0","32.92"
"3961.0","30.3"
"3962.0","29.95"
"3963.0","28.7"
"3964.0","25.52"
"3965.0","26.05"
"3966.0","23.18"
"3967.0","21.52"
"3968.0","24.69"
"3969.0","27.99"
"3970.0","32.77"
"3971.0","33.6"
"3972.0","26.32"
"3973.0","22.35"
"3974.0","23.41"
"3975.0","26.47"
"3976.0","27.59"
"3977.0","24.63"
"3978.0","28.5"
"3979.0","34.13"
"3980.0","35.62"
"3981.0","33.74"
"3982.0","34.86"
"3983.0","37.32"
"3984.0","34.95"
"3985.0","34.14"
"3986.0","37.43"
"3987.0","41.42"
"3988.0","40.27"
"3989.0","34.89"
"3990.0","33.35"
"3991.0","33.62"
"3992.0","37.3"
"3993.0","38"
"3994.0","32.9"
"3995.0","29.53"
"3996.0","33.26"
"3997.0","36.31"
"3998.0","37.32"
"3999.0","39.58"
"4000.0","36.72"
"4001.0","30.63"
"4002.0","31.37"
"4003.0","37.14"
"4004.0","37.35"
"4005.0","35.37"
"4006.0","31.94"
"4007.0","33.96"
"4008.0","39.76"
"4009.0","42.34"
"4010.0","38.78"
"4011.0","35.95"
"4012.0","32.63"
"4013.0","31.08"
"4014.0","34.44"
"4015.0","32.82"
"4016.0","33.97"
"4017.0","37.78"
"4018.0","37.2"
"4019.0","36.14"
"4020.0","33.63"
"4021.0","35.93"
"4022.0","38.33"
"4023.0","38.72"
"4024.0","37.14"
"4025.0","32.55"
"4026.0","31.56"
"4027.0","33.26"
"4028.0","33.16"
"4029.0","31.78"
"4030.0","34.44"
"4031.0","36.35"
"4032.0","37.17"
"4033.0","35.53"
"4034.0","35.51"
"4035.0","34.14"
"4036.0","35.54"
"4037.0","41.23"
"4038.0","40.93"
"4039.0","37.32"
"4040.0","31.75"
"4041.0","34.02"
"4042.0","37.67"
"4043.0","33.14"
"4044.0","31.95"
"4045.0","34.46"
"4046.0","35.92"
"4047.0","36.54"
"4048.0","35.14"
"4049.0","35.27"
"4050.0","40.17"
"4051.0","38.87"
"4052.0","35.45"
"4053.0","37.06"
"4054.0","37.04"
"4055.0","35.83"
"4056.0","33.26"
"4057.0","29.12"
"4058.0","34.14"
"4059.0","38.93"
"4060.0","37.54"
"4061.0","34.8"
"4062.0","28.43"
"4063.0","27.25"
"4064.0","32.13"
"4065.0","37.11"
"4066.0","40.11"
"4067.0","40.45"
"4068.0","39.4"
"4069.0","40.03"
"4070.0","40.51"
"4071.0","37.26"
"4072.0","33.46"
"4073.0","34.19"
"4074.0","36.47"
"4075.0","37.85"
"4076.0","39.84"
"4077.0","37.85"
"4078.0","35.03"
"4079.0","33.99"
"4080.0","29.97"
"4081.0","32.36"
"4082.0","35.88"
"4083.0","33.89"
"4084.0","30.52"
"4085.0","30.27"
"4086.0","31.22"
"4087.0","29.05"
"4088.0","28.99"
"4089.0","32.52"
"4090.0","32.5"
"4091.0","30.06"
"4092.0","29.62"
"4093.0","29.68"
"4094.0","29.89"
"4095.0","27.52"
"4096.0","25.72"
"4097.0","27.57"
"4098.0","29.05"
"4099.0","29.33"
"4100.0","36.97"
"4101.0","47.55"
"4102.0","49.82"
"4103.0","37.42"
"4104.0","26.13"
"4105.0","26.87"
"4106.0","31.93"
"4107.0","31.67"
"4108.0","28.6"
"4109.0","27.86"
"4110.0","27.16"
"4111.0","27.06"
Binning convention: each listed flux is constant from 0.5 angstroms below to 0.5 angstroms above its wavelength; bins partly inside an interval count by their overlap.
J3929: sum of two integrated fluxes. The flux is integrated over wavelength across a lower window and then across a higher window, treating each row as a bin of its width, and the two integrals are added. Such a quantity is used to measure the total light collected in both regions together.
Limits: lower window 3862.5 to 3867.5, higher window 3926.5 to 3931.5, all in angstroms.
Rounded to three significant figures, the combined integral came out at 347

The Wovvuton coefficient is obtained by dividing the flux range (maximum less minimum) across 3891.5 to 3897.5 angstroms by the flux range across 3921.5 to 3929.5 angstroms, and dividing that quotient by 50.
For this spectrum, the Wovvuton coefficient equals 0.055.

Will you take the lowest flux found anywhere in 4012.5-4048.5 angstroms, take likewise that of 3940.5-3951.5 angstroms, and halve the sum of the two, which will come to 32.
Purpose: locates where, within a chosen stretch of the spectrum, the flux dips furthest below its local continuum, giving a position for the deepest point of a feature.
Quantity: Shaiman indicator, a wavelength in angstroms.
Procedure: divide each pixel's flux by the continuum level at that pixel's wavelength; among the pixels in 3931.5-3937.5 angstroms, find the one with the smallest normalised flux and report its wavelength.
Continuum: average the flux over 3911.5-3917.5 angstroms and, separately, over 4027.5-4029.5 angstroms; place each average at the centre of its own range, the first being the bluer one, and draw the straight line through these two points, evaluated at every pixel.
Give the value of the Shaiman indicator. 3934.0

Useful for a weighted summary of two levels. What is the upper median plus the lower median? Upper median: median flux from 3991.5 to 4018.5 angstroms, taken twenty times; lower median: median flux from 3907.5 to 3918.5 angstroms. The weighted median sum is 754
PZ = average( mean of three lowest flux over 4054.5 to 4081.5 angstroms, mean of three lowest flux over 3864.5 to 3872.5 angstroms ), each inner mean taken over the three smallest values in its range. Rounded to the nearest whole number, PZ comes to 30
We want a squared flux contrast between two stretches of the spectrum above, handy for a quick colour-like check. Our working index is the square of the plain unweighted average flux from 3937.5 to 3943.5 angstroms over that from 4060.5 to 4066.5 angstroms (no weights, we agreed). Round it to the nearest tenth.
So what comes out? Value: 1.2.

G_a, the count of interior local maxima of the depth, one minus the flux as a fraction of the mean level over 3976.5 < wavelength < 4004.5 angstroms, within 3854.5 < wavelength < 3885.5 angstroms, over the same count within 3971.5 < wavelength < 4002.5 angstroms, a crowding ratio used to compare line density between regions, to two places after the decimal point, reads 0.86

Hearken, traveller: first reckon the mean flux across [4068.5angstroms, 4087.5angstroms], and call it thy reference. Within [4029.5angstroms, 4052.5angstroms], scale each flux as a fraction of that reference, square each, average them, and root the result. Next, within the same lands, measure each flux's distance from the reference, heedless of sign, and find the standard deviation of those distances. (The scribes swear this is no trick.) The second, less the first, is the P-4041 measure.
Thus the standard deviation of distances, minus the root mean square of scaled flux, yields 0.8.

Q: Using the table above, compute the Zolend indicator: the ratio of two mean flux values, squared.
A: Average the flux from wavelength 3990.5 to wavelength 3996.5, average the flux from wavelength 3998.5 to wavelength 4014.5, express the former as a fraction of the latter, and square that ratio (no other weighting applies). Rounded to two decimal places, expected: 0.92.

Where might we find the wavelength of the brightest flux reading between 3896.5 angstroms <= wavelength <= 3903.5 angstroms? 3897.0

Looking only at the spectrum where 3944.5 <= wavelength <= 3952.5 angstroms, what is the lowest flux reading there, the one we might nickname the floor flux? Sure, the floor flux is 28.13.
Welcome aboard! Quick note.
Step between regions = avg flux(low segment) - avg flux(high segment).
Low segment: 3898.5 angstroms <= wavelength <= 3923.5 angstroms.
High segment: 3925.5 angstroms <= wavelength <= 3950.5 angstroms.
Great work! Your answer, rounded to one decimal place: 2.5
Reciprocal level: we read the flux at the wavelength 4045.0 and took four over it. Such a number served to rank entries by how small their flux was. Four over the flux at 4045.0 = 0.116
